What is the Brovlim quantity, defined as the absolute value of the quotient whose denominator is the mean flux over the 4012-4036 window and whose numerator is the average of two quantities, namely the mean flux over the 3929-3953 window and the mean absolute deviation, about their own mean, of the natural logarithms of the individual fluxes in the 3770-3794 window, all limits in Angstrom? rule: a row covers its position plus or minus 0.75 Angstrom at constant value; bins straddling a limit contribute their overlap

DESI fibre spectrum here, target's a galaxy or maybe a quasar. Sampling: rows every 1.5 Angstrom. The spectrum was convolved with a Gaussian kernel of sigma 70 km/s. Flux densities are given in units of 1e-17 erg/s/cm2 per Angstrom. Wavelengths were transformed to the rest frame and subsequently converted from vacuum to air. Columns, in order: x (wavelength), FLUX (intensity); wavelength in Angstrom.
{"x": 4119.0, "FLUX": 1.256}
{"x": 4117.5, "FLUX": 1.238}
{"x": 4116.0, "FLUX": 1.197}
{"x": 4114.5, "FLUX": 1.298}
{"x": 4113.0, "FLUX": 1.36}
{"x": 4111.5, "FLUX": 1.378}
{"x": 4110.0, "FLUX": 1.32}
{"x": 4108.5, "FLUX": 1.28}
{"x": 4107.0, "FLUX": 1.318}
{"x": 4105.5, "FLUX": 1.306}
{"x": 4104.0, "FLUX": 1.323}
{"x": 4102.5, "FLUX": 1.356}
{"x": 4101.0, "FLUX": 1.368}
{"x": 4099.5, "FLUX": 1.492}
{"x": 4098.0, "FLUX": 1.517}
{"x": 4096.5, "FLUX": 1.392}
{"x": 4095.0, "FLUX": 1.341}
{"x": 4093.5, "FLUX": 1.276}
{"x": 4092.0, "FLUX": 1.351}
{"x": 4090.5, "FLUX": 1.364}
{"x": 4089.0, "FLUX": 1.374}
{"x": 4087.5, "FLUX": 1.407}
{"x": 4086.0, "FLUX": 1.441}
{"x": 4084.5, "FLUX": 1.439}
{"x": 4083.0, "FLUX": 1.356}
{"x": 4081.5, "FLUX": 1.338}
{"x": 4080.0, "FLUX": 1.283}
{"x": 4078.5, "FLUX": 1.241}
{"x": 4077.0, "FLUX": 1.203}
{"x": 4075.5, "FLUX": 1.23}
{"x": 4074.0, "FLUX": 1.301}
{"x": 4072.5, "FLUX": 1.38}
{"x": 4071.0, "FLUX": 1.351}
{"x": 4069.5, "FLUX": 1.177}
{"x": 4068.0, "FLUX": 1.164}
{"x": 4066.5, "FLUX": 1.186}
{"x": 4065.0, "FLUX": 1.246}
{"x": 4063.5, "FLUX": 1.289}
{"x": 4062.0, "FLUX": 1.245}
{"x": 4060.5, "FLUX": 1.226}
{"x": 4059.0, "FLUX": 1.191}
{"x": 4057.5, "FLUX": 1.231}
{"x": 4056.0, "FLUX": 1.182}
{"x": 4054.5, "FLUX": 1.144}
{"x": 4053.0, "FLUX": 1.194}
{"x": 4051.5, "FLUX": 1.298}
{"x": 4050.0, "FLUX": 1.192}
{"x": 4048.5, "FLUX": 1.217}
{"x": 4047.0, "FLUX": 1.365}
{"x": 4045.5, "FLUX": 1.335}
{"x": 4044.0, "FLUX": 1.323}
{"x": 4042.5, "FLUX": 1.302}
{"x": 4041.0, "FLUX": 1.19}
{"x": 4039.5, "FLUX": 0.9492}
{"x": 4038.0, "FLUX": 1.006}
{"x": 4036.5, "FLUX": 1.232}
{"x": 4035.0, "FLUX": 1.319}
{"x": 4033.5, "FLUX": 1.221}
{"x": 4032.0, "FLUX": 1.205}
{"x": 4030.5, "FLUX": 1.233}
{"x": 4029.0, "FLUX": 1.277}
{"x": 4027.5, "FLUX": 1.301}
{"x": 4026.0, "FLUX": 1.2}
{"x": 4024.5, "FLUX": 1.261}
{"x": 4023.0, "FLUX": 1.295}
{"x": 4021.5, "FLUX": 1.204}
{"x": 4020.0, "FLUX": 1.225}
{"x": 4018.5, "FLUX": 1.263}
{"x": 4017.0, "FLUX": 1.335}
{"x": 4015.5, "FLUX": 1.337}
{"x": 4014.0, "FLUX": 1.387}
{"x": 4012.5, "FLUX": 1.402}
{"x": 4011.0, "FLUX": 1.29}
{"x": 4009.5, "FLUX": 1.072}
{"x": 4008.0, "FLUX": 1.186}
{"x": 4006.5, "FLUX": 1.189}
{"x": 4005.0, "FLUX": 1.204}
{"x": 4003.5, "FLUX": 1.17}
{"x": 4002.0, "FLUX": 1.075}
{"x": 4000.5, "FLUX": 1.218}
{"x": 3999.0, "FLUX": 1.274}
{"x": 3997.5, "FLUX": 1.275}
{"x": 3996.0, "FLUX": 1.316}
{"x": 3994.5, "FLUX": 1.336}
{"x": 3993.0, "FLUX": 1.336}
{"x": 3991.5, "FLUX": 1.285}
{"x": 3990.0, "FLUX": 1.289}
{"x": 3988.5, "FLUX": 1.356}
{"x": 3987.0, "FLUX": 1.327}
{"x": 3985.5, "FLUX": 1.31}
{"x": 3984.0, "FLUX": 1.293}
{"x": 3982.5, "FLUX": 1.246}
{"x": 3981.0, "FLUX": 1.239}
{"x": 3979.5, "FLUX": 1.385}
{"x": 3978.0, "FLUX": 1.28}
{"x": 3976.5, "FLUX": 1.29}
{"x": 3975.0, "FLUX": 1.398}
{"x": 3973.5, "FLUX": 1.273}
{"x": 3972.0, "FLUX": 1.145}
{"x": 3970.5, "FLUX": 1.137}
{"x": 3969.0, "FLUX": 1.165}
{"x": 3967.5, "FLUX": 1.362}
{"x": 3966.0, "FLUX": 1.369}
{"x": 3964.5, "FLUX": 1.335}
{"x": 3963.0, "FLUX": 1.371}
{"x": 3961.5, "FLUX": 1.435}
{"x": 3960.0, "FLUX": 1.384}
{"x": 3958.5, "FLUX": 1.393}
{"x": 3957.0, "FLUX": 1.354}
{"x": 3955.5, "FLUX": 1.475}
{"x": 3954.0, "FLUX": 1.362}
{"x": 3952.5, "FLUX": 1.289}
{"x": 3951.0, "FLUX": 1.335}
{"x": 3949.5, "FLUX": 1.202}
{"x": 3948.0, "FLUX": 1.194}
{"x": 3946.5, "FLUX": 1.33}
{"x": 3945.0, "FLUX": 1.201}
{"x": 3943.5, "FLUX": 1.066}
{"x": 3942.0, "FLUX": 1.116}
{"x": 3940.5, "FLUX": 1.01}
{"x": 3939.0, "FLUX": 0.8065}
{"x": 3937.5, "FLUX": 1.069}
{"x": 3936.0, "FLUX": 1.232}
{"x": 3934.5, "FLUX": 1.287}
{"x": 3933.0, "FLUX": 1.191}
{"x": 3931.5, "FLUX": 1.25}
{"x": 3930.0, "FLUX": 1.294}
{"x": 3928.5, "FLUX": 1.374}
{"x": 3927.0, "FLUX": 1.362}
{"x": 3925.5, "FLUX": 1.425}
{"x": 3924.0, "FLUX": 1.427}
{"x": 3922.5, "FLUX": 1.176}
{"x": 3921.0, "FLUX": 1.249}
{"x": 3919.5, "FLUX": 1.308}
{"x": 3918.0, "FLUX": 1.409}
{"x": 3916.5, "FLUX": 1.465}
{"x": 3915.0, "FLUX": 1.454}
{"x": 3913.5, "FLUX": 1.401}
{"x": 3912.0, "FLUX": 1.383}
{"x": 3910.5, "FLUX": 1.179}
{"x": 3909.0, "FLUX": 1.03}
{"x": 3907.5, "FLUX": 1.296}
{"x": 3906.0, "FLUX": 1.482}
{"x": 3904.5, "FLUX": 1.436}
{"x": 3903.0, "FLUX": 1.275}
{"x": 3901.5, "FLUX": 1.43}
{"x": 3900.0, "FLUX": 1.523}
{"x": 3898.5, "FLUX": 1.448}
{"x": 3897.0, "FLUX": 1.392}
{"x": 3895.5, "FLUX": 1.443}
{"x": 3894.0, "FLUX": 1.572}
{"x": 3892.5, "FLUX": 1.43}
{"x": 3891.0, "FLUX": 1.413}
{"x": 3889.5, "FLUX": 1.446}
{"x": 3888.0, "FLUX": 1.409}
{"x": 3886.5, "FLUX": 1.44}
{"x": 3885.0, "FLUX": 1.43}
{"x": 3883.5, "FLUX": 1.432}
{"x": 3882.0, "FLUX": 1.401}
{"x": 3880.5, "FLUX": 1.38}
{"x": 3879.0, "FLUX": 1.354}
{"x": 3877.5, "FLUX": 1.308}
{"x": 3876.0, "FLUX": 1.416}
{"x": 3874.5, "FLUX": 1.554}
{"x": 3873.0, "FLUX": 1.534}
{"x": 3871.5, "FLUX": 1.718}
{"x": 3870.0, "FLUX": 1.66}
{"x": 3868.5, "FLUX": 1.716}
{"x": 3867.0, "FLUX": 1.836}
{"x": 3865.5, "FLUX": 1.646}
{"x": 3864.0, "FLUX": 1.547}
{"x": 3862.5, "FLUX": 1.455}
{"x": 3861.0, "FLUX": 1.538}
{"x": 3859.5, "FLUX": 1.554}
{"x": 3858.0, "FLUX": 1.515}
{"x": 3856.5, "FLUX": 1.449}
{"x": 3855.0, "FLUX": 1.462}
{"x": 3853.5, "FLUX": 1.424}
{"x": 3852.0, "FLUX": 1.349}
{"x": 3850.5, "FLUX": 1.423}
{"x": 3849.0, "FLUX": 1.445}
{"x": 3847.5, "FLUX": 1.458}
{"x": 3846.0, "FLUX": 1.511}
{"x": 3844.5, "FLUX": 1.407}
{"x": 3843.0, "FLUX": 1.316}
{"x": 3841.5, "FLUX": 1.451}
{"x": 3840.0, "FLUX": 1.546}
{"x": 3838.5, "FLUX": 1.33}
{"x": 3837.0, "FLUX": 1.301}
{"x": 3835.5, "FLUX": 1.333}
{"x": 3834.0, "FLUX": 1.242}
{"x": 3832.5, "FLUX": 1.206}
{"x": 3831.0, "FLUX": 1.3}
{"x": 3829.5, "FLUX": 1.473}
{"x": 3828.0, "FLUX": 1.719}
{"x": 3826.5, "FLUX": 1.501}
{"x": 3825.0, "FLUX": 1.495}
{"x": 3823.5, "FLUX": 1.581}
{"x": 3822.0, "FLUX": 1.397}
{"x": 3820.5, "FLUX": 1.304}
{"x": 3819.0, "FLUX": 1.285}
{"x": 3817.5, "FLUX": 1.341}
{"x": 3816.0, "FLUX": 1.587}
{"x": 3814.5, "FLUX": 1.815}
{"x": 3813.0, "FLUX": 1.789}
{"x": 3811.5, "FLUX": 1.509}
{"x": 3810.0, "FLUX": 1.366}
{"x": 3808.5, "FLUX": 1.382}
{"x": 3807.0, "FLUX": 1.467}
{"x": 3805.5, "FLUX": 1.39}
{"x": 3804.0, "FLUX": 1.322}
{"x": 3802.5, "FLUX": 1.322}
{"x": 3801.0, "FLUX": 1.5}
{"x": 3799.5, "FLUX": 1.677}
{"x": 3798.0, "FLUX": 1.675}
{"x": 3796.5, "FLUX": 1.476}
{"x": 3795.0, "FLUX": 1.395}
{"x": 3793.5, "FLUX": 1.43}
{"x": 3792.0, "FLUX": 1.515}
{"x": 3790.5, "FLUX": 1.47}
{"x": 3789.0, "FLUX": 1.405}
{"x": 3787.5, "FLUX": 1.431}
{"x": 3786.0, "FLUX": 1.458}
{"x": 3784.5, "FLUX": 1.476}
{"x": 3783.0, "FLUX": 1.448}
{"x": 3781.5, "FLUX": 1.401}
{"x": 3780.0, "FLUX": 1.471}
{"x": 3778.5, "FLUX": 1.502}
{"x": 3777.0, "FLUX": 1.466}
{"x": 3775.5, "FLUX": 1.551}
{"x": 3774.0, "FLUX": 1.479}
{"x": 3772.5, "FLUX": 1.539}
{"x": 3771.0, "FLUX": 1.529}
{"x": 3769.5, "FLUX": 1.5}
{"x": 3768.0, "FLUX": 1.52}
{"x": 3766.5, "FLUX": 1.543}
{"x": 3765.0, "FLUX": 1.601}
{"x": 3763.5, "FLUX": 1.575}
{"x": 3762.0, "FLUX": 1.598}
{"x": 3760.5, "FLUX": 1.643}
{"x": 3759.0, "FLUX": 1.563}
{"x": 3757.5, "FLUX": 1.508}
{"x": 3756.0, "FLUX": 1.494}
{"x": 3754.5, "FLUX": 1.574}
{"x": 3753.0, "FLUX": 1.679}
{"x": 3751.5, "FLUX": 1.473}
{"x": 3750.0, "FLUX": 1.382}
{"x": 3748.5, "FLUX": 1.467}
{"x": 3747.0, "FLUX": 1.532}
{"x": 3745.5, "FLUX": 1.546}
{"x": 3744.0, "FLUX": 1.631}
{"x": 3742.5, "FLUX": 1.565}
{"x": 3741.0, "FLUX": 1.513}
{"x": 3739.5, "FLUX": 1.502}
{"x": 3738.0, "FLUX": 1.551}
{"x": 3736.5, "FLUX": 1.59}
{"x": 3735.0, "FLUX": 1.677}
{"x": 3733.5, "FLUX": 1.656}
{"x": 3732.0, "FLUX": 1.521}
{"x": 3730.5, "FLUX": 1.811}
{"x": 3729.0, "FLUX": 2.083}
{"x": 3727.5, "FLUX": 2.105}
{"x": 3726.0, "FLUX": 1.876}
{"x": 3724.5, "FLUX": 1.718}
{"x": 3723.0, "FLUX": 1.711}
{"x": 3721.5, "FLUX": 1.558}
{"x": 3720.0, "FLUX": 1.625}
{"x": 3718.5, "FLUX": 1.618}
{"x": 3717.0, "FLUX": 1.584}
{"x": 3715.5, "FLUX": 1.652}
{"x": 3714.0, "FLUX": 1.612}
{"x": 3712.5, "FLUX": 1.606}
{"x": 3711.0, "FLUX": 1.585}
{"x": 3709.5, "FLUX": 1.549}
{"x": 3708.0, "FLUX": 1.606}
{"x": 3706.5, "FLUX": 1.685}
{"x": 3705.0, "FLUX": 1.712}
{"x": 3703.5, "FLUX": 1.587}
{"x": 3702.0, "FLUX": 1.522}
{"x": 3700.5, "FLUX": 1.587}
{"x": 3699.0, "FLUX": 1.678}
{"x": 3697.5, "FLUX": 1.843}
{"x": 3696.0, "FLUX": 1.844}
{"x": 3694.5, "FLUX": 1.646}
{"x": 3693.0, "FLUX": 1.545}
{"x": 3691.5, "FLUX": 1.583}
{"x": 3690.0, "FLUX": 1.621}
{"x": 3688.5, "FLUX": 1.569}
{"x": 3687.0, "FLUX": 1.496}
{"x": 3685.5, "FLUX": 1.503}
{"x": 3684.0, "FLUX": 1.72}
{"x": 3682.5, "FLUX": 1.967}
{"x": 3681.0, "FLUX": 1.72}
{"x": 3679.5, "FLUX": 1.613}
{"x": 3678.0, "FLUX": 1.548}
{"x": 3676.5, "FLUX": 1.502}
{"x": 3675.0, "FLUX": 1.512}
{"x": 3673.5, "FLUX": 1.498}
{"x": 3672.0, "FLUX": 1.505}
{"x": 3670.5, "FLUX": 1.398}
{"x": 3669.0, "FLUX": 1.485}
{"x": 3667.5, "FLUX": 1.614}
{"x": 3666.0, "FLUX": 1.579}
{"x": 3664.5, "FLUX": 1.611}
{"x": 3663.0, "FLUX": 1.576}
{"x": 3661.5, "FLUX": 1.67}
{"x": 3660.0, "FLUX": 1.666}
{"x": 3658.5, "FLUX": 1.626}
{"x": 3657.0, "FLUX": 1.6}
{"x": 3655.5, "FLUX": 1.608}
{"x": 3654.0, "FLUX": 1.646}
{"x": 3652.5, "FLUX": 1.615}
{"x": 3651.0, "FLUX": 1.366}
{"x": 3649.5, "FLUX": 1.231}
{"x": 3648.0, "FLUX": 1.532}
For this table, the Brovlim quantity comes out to 0.47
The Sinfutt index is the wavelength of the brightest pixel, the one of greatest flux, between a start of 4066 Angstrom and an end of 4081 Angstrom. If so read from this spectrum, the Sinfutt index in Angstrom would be 4072.5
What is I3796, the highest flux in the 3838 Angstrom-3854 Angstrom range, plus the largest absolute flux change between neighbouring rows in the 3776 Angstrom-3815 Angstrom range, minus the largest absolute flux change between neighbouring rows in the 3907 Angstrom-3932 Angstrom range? 1.56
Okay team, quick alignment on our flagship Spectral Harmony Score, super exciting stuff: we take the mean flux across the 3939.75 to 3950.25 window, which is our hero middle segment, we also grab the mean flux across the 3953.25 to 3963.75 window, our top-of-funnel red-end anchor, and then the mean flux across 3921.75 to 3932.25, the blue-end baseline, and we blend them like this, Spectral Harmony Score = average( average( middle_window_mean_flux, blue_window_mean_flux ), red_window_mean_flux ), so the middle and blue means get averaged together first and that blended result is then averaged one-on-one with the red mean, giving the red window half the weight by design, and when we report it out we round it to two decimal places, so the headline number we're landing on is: 1.32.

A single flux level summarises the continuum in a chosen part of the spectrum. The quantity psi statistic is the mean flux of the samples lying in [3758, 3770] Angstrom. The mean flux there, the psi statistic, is 1.57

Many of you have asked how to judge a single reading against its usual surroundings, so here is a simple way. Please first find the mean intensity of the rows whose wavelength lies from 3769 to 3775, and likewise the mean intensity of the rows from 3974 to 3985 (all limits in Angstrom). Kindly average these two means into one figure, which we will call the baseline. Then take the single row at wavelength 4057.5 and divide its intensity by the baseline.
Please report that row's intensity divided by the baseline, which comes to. 0.87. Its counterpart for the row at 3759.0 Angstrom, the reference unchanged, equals 1.11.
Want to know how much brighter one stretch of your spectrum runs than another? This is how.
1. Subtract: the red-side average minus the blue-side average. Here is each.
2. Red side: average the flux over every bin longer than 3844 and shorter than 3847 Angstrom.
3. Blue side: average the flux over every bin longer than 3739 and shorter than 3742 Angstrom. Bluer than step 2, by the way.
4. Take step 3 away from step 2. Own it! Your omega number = -0.05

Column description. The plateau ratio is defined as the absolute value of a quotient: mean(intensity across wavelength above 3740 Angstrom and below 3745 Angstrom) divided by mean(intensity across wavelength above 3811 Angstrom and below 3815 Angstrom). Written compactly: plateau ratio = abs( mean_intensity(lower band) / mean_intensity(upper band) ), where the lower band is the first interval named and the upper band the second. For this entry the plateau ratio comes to 0.92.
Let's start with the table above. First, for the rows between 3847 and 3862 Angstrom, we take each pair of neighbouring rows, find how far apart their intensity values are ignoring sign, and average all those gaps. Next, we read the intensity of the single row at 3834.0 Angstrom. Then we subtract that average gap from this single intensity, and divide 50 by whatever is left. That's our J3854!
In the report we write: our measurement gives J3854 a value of 42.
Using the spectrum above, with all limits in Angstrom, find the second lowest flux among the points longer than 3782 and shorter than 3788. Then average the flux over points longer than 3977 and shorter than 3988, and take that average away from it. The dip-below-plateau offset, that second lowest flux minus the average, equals 0.15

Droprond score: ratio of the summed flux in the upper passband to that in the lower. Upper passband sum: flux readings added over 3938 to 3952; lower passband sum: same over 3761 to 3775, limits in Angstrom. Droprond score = 0.74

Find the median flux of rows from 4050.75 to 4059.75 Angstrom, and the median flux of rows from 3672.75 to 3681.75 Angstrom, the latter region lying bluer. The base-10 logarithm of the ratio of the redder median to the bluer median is -0.11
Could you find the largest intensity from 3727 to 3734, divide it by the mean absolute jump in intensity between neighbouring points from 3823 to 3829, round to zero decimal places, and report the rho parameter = 20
